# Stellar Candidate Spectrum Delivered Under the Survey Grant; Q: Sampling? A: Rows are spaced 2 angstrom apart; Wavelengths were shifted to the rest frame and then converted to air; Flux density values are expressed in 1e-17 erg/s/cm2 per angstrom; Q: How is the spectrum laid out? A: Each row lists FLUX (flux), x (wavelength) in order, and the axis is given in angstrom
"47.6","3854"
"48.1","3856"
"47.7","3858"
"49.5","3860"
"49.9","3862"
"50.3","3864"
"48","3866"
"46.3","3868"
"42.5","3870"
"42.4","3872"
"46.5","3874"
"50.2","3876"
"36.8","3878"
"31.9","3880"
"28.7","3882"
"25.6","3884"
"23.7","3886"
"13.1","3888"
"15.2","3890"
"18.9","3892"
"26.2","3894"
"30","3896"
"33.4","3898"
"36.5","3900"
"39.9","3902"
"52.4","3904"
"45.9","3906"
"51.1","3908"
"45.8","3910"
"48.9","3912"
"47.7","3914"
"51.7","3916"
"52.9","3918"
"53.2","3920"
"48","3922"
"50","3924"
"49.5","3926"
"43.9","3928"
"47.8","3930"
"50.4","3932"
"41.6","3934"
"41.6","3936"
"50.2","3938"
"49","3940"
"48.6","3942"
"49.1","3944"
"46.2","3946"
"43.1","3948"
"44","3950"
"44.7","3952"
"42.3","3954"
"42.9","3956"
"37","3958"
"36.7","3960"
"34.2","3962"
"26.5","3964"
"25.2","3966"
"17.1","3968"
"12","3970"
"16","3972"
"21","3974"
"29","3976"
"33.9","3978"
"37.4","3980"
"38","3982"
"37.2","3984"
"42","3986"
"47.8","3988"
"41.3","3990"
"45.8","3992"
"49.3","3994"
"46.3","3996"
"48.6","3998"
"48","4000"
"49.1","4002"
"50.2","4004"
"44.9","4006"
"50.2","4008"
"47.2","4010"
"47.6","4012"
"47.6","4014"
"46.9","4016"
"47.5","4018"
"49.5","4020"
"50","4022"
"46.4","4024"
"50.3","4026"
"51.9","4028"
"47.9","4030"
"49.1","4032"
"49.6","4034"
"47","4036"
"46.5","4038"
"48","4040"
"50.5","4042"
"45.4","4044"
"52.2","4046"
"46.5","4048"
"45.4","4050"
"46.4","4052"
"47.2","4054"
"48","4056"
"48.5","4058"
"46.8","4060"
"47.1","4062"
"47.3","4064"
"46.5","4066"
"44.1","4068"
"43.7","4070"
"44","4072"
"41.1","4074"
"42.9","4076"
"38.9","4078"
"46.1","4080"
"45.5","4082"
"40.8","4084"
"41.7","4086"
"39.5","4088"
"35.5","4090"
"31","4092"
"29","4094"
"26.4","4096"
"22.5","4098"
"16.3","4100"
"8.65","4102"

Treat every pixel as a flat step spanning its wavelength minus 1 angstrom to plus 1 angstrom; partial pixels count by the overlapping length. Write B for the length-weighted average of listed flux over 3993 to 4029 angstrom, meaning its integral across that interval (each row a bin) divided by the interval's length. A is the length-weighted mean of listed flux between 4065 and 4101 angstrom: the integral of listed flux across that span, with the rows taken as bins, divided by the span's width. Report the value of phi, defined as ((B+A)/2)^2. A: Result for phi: 1847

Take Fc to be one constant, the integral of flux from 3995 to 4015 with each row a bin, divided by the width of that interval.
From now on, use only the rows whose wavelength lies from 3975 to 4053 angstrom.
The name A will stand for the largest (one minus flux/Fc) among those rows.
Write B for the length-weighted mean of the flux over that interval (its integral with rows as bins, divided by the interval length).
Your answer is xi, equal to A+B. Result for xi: 47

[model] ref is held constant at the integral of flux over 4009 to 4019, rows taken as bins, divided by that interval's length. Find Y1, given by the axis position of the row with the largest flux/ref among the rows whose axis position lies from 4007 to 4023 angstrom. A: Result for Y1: 4008 angstrom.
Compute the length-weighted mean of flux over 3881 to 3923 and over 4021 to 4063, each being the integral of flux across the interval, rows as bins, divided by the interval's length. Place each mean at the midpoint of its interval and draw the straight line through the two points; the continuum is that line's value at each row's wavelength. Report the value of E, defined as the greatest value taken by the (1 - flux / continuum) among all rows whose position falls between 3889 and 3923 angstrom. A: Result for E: 0.59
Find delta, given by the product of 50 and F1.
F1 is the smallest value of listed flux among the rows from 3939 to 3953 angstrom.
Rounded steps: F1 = 43.1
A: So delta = 2155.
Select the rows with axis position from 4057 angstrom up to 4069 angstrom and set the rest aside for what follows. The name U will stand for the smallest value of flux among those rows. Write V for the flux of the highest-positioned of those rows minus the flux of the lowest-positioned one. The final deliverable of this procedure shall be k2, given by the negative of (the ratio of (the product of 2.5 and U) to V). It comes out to 25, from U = 44.1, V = -4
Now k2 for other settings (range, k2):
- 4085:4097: 4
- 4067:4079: 19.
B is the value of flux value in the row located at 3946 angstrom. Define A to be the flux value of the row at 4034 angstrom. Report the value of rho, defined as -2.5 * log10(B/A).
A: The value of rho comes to 0.08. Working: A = 49.6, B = 46.2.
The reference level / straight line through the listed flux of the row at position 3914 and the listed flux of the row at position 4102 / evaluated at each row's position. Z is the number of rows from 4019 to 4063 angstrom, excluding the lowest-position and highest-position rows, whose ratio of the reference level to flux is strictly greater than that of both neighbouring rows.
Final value 6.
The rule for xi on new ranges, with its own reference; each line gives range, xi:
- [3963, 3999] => 35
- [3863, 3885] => 41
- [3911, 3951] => 48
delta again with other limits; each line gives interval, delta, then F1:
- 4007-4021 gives 2345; 46.9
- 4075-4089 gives 1945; 38.9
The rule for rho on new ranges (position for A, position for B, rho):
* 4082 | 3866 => -0.06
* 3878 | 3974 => 0.61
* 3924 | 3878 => 0.33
